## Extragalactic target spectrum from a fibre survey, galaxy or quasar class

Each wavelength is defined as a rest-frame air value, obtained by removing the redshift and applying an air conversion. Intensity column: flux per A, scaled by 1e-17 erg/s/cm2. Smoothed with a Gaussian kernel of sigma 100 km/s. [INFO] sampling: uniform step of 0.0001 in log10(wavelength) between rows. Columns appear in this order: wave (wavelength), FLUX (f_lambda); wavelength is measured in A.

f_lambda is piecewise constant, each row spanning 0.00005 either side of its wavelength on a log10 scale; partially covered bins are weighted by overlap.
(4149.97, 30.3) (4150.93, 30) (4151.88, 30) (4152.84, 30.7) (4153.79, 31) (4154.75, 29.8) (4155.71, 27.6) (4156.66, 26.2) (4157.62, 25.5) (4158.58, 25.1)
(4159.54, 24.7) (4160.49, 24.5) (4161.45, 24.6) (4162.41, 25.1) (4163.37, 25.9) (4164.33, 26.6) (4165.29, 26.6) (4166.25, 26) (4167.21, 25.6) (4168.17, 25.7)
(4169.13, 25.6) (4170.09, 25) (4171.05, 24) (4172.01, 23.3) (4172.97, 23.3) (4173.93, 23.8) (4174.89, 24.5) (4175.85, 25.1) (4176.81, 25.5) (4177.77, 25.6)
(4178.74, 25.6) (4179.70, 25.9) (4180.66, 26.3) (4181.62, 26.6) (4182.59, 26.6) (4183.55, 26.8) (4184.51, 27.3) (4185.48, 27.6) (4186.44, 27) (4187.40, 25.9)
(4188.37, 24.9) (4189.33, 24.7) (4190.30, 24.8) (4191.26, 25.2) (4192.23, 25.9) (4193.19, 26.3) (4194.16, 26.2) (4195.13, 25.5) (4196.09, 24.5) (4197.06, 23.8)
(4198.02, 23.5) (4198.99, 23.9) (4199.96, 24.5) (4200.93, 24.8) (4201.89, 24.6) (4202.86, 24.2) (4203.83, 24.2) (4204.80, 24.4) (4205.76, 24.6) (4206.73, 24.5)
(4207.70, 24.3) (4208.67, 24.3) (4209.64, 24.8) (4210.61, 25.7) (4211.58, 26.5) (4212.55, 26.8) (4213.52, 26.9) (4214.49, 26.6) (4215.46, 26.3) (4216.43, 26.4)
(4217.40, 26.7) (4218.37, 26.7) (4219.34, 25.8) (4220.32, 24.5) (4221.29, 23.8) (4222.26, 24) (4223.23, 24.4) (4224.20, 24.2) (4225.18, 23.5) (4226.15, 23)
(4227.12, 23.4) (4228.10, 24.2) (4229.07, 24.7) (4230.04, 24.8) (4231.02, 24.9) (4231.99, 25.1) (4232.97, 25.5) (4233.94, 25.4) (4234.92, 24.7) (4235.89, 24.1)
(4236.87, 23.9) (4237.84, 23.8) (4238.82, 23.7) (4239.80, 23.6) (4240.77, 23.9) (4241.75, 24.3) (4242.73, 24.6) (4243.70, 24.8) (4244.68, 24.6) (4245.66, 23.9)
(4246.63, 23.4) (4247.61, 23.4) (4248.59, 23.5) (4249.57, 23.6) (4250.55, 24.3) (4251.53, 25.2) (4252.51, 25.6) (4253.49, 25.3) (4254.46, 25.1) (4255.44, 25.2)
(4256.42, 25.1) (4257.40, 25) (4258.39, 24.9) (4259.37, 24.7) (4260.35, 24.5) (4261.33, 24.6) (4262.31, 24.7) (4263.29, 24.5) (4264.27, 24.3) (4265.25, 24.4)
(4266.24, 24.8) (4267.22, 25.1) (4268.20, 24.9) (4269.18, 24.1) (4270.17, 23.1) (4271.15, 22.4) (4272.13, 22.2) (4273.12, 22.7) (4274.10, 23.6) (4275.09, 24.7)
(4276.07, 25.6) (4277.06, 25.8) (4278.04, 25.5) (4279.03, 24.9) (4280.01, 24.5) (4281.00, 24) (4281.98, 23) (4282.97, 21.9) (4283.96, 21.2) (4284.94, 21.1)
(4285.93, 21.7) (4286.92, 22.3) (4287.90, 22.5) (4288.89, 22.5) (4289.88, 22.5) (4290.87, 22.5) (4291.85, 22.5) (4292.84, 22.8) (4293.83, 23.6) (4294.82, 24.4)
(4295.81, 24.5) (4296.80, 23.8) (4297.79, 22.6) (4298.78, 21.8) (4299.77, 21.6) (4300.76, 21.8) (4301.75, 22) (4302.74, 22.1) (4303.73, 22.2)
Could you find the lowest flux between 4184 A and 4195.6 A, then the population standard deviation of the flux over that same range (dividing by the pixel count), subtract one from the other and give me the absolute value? 23.8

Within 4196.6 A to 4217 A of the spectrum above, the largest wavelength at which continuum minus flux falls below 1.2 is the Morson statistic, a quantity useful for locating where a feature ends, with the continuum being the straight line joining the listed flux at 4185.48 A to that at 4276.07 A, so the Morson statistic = 4216.43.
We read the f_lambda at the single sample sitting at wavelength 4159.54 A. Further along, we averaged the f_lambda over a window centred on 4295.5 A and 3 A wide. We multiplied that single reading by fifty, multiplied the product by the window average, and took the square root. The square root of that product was 173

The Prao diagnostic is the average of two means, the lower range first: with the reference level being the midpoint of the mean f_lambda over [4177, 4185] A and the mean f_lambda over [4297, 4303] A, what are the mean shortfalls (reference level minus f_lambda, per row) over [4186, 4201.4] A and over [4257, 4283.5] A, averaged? -0.5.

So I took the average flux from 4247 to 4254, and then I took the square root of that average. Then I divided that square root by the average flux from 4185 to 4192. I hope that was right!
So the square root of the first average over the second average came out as 0.192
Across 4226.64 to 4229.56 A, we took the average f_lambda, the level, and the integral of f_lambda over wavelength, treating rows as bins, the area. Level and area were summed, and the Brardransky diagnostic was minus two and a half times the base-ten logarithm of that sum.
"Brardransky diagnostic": -4.94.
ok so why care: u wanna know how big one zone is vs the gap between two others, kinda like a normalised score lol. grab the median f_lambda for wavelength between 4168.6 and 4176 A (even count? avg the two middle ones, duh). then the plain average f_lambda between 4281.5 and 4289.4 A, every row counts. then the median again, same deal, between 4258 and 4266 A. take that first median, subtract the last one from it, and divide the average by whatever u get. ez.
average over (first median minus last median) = -73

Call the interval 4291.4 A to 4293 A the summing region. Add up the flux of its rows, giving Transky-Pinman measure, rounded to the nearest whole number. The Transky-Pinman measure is 45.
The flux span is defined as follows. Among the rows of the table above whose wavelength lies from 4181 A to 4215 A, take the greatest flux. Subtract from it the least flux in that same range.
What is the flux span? 4.1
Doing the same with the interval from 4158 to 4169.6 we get 2.1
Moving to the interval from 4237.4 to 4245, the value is 1.2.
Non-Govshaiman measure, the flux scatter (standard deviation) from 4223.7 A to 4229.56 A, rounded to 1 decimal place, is 0.6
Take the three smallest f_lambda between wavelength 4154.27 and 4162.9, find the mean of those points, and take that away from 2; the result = -22.6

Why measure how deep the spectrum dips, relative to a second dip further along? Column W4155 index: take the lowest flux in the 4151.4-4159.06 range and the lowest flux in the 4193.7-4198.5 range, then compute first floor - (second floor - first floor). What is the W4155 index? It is 26.7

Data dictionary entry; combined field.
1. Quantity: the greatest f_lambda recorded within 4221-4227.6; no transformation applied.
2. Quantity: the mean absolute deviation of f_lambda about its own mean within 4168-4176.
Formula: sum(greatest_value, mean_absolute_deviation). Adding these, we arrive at 25.2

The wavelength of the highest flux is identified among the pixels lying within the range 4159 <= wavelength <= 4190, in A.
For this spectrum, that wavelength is 4185.48 A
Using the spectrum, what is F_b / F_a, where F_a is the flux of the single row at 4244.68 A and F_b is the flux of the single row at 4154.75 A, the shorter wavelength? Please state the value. 1.21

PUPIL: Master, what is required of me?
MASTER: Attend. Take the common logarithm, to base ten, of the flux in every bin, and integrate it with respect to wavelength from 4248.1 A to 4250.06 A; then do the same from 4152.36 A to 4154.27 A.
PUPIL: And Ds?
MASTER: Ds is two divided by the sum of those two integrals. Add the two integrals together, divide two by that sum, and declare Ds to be 0.361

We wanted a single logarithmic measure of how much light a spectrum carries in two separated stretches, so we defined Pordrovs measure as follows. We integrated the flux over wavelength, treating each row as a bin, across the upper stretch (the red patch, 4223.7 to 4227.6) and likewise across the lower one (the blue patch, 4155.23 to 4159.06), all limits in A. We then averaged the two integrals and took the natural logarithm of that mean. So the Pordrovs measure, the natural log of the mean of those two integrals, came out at 4.56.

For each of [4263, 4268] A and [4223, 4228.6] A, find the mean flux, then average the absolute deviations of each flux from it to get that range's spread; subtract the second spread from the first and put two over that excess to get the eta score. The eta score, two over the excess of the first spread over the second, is -9.1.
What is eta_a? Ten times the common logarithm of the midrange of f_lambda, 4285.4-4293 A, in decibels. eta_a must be 13.47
